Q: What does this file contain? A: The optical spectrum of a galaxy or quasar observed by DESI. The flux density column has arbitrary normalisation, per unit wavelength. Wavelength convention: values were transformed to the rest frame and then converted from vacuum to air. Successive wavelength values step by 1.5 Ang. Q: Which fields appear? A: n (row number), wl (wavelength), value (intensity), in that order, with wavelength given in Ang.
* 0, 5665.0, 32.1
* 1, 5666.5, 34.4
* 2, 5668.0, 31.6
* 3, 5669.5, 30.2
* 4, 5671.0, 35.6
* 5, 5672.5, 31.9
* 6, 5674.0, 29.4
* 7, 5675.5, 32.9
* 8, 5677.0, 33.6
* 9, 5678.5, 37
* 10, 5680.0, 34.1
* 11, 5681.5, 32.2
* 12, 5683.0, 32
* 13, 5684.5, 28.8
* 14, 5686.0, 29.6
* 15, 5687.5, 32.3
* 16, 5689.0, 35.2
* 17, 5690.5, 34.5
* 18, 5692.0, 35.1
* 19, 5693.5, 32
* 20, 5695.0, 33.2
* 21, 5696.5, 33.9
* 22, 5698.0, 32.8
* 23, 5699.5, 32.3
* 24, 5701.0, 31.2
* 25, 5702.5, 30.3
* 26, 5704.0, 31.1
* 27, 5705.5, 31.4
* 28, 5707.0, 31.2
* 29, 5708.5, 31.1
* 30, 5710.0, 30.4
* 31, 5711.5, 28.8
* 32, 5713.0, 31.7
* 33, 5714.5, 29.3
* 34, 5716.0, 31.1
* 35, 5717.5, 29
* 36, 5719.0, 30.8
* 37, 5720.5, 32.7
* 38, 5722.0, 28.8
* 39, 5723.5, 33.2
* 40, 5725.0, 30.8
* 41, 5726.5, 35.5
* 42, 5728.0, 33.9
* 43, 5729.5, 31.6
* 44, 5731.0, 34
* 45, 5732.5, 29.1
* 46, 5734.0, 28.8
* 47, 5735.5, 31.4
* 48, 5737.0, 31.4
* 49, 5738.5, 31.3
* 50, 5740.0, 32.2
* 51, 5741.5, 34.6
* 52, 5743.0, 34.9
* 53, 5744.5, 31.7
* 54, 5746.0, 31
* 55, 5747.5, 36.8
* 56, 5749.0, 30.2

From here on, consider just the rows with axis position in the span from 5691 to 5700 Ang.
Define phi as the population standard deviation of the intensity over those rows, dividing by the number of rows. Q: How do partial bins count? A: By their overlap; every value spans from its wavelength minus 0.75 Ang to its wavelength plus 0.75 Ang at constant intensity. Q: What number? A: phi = 1.0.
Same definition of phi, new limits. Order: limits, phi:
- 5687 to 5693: 1.2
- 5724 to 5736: 2.2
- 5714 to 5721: 1.3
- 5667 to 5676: 2.0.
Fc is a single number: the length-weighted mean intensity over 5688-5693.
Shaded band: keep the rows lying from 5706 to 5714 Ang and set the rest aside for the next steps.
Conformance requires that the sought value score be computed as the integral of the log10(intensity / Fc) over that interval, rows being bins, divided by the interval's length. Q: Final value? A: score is -0.054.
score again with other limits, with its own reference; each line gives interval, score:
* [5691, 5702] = -0.023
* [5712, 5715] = -0.056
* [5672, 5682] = -0.021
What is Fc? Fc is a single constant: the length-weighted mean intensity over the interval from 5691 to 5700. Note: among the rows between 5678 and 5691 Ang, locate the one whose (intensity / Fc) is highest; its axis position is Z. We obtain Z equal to 5678.5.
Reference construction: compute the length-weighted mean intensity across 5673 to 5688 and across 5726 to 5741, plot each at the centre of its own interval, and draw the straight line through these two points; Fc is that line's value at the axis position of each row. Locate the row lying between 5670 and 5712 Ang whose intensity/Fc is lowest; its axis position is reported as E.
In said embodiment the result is 5684.5 Ang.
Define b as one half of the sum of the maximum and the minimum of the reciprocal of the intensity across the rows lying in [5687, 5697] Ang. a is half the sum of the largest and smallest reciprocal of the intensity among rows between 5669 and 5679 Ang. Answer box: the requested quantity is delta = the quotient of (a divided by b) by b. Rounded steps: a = 0.0305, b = 0.0298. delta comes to 34.3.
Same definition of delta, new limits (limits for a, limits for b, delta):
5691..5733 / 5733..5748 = 32.8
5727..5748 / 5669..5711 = 32.5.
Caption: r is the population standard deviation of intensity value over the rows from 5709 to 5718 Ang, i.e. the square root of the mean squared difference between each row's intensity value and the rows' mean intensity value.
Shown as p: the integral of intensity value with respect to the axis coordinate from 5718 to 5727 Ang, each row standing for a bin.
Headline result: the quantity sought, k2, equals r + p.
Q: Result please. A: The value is 287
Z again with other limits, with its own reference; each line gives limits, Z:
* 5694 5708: 5696.5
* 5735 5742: 5741.5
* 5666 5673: 5671.0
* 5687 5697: 5689.0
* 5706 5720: 5713.0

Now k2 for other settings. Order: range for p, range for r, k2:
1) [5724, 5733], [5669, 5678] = 295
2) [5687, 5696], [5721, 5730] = 306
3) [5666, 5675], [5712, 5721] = 291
